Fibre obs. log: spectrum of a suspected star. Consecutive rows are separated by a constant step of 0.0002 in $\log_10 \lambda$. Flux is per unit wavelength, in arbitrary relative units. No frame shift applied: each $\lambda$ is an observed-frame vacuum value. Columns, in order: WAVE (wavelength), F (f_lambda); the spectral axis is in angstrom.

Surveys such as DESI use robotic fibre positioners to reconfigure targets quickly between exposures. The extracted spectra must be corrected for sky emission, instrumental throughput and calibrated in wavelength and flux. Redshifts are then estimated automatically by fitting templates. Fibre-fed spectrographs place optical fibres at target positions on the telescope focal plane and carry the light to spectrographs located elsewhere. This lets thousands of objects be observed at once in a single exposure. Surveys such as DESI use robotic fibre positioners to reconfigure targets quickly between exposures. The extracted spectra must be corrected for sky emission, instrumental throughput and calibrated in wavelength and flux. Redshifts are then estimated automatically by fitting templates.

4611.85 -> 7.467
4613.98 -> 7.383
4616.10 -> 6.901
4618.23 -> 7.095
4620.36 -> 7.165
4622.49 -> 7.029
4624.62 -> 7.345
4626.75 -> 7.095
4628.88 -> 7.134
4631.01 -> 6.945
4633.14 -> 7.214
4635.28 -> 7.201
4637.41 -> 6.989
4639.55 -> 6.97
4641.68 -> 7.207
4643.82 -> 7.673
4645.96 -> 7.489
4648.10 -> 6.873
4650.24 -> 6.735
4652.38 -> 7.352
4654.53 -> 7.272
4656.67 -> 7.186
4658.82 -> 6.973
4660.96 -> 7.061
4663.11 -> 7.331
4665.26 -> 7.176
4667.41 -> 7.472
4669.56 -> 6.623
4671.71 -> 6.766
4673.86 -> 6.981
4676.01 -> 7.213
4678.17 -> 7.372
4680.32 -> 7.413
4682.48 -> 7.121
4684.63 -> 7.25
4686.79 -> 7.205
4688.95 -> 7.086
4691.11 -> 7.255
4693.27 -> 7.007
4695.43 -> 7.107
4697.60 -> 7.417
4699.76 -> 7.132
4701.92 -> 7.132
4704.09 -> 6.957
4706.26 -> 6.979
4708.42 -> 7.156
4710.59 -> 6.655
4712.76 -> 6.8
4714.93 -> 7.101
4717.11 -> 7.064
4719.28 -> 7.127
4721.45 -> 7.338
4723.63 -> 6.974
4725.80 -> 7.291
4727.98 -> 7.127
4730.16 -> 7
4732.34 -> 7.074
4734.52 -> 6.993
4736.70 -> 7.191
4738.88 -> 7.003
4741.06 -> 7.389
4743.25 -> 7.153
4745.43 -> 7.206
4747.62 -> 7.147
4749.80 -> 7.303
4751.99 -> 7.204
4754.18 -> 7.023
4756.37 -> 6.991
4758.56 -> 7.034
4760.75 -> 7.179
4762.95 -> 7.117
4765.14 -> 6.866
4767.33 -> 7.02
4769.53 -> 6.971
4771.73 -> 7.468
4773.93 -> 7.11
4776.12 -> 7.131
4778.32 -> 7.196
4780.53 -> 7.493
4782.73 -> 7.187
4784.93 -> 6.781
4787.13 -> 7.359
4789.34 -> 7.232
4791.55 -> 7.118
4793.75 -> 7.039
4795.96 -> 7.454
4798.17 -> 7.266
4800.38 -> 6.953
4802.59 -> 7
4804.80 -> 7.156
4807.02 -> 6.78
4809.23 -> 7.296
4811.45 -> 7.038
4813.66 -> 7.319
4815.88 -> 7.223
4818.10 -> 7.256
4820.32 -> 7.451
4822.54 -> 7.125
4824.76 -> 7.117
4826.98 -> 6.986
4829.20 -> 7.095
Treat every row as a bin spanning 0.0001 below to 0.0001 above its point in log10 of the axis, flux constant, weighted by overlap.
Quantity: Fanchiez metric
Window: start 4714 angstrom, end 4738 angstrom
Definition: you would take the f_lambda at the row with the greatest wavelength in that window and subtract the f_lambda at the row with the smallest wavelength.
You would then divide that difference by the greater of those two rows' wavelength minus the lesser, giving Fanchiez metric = 0.0041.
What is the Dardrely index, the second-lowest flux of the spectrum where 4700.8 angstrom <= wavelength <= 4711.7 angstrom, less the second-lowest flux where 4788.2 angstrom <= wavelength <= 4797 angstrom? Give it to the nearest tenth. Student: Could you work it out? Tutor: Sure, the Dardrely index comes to -0.2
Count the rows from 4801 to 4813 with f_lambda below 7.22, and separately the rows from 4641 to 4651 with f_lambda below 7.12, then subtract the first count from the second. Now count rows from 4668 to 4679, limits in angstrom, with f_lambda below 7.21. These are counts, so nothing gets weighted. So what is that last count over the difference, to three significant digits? -1.50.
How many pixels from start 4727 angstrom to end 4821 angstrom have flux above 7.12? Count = 24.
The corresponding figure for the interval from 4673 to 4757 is 22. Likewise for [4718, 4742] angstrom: 6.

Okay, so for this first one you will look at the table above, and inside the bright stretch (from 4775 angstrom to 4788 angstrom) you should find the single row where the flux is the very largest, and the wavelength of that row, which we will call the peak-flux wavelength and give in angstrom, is 4780.53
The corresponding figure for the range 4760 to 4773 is 4771.73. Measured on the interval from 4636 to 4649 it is 4643.82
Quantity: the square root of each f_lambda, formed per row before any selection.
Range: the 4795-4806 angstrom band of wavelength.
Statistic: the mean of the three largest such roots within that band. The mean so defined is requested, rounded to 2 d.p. 2.70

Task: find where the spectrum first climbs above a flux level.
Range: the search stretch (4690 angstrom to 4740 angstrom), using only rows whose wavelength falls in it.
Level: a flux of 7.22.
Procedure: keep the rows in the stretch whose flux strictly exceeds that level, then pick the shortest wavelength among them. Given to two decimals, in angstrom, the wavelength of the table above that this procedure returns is 4691.11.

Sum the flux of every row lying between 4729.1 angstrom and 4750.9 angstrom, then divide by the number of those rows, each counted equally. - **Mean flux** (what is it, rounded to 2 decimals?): 7.15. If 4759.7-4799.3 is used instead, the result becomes 7.17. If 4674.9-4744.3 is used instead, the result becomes 7.13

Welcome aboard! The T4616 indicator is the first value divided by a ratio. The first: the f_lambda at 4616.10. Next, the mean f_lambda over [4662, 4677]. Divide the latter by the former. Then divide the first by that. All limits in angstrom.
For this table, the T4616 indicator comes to 6.7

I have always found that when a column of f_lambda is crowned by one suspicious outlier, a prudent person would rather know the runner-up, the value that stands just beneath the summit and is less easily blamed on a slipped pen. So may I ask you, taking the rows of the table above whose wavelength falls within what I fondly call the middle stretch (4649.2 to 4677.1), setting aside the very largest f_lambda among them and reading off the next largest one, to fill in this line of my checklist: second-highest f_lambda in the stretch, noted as 7.352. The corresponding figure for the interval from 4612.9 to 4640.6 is 7.345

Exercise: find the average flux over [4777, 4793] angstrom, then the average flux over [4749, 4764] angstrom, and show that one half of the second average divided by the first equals 0.495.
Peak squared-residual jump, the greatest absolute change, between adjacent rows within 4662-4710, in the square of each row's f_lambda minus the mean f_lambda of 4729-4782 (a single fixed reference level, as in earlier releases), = 0.15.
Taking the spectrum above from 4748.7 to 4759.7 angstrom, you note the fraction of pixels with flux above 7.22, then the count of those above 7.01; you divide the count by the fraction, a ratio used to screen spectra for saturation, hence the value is 20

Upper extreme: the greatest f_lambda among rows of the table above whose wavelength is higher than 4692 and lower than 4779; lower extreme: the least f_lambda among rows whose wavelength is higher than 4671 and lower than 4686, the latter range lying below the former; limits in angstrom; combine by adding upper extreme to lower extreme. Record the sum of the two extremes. 14.2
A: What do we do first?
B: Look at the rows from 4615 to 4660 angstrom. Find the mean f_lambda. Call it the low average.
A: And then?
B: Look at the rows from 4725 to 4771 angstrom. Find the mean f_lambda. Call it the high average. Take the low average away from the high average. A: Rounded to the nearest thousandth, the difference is -0.027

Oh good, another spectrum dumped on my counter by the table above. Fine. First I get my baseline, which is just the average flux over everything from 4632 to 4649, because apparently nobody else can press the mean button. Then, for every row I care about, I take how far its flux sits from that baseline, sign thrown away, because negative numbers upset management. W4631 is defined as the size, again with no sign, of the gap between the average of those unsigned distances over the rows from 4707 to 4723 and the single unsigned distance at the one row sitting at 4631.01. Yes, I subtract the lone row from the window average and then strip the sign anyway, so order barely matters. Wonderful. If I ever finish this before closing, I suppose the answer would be 0.051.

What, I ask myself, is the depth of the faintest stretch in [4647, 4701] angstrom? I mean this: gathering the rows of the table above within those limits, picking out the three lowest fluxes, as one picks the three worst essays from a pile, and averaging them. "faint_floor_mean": 6.71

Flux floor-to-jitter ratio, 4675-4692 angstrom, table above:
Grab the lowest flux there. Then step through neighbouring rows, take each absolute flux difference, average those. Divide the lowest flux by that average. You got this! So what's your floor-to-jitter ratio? 52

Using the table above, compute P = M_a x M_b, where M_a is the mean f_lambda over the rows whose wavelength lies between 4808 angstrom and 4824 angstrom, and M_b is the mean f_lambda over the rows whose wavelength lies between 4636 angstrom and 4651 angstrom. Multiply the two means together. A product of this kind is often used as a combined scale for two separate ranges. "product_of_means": 51.7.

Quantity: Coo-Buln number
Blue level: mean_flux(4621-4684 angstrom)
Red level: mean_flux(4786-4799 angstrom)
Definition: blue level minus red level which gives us -0.10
